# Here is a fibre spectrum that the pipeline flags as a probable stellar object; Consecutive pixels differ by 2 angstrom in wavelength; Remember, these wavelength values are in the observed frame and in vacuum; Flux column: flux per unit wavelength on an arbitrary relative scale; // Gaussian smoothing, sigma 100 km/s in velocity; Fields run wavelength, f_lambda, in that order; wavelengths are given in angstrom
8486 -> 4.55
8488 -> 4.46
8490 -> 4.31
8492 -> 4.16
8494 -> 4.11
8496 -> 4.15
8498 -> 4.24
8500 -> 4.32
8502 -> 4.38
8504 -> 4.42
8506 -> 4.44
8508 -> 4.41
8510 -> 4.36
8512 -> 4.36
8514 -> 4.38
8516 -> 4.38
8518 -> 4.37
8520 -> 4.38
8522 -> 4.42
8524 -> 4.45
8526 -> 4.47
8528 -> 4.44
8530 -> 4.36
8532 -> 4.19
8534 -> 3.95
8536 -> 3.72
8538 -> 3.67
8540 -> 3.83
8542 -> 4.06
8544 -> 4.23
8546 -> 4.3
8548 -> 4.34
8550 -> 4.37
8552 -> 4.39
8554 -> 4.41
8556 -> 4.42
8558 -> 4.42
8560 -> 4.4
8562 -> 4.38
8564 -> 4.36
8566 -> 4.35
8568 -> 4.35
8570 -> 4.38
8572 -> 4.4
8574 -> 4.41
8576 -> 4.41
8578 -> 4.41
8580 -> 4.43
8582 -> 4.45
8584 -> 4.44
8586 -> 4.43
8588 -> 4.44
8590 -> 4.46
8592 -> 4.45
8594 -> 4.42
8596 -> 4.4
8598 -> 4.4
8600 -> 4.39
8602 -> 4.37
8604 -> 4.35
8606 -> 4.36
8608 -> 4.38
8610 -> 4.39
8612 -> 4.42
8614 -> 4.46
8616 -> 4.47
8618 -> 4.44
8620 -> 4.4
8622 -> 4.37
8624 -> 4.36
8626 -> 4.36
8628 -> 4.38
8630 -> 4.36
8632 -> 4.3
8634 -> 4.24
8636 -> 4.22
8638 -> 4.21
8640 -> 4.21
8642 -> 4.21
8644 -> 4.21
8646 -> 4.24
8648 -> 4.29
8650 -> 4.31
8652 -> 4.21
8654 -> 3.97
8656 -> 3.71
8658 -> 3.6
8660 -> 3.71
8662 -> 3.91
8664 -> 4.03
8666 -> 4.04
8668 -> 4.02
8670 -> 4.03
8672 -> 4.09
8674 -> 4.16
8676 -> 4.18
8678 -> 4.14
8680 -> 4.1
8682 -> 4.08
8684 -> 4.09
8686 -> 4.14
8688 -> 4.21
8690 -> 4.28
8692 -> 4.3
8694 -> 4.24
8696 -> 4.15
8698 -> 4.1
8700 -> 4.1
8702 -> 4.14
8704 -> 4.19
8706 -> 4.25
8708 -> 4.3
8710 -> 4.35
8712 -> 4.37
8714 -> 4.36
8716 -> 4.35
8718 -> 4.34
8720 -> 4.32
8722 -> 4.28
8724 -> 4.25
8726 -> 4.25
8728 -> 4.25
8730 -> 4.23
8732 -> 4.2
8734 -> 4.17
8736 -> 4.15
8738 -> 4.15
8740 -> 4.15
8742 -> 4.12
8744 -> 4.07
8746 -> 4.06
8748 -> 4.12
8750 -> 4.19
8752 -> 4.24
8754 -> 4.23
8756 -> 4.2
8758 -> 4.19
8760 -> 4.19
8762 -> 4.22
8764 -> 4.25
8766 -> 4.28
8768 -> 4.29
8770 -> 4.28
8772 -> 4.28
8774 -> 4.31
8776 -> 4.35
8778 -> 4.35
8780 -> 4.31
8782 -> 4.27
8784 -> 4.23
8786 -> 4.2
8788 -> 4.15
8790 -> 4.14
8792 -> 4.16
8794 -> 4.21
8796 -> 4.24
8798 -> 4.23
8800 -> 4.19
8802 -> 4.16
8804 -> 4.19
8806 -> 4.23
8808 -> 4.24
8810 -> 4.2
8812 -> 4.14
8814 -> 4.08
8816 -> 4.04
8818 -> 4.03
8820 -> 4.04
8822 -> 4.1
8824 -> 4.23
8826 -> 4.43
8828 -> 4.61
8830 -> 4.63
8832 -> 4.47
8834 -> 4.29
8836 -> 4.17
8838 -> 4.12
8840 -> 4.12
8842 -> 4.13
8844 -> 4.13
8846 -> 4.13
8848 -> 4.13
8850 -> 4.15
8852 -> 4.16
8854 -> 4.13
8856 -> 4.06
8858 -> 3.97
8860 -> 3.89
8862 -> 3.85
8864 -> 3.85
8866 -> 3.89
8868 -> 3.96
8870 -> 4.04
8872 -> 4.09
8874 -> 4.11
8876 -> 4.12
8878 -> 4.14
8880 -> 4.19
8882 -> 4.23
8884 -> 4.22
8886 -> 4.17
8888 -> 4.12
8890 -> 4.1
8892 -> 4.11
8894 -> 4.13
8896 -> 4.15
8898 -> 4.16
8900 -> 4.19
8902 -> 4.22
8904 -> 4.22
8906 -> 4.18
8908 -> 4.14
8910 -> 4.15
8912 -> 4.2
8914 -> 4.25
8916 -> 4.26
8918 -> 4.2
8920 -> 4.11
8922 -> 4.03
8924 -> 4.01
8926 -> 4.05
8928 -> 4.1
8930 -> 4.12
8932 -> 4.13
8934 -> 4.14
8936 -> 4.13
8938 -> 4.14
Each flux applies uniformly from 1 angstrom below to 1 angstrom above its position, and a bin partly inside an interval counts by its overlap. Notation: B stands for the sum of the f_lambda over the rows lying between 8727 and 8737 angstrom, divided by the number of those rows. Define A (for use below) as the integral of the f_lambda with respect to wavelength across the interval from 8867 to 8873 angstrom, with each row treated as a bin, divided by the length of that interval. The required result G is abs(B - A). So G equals 0.17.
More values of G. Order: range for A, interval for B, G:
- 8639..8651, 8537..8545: 0.30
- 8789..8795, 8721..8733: 0.07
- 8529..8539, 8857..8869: 0.08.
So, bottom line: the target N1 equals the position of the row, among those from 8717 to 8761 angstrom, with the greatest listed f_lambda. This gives 8718 angstrom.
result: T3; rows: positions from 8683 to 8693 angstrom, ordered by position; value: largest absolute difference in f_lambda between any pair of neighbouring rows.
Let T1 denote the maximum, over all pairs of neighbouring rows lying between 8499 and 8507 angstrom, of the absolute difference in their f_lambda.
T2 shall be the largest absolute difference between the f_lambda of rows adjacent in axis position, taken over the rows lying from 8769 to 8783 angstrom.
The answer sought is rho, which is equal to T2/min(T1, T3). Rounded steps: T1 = 0.060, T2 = 0.040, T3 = 0.070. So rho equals 0.67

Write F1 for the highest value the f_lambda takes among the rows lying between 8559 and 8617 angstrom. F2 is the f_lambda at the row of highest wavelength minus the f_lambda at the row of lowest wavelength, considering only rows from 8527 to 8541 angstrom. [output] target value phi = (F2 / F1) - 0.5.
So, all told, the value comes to -0.636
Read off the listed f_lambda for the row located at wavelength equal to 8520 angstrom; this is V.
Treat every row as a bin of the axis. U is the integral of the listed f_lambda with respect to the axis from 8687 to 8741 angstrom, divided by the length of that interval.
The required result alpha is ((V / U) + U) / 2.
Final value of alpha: 2.64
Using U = 4.24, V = 4.38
